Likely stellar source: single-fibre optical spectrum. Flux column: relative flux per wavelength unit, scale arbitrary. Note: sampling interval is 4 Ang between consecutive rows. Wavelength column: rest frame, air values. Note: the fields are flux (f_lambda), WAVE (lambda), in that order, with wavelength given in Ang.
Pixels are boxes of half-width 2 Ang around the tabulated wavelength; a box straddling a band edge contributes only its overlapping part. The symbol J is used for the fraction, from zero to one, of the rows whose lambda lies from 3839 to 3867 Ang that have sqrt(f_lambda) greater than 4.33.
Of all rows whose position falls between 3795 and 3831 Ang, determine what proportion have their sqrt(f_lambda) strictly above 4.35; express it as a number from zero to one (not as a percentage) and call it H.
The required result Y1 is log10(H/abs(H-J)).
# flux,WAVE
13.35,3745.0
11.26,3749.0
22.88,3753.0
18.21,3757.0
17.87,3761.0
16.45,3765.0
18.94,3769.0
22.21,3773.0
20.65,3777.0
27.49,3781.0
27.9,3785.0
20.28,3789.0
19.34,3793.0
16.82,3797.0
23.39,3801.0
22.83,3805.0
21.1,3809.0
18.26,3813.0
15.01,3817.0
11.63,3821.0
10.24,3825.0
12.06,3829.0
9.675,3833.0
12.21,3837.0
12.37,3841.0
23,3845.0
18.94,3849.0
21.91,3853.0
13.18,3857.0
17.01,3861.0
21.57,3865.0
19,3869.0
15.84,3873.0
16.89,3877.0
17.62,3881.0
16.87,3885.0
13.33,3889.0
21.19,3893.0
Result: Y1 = 0.15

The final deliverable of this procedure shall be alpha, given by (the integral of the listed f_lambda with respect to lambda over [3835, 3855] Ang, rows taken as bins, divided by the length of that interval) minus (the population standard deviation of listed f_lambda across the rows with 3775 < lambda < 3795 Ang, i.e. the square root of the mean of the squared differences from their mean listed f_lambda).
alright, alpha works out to 13.9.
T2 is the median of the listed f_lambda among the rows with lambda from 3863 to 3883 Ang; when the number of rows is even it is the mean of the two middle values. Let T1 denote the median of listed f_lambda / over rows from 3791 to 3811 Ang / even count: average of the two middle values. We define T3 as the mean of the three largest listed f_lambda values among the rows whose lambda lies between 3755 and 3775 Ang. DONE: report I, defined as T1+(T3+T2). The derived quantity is 59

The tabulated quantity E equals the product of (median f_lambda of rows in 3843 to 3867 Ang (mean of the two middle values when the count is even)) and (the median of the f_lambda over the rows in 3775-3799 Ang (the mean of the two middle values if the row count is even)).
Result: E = 415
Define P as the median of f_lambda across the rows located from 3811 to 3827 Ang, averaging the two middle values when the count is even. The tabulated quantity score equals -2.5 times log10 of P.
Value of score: -2.81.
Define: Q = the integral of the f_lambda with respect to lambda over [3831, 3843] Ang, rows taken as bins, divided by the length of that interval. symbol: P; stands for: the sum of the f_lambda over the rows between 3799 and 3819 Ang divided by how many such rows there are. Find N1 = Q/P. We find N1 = 0.57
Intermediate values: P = 20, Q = 11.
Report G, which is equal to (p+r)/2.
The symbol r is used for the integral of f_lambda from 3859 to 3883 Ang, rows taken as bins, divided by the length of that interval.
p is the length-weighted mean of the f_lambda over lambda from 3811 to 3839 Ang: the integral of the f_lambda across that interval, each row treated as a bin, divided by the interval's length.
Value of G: 15.4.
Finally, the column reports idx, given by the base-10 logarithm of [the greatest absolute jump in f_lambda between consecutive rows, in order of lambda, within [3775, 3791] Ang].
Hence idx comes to 0.88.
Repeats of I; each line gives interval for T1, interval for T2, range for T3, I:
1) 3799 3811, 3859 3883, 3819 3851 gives 58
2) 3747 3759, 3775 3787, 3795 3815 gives 68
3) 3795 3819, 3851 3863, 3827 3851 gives 55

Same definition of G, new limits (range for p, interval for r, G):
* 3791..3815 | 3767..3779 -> 20.4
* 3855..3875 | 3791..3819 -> 18.4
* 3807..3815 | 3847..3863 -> 18.7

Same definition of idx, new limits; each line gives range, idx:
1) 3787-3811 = 0.82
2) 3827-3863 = 1.03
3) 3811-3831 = 0.53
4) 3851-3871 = 0.94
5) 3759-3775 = 0.51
